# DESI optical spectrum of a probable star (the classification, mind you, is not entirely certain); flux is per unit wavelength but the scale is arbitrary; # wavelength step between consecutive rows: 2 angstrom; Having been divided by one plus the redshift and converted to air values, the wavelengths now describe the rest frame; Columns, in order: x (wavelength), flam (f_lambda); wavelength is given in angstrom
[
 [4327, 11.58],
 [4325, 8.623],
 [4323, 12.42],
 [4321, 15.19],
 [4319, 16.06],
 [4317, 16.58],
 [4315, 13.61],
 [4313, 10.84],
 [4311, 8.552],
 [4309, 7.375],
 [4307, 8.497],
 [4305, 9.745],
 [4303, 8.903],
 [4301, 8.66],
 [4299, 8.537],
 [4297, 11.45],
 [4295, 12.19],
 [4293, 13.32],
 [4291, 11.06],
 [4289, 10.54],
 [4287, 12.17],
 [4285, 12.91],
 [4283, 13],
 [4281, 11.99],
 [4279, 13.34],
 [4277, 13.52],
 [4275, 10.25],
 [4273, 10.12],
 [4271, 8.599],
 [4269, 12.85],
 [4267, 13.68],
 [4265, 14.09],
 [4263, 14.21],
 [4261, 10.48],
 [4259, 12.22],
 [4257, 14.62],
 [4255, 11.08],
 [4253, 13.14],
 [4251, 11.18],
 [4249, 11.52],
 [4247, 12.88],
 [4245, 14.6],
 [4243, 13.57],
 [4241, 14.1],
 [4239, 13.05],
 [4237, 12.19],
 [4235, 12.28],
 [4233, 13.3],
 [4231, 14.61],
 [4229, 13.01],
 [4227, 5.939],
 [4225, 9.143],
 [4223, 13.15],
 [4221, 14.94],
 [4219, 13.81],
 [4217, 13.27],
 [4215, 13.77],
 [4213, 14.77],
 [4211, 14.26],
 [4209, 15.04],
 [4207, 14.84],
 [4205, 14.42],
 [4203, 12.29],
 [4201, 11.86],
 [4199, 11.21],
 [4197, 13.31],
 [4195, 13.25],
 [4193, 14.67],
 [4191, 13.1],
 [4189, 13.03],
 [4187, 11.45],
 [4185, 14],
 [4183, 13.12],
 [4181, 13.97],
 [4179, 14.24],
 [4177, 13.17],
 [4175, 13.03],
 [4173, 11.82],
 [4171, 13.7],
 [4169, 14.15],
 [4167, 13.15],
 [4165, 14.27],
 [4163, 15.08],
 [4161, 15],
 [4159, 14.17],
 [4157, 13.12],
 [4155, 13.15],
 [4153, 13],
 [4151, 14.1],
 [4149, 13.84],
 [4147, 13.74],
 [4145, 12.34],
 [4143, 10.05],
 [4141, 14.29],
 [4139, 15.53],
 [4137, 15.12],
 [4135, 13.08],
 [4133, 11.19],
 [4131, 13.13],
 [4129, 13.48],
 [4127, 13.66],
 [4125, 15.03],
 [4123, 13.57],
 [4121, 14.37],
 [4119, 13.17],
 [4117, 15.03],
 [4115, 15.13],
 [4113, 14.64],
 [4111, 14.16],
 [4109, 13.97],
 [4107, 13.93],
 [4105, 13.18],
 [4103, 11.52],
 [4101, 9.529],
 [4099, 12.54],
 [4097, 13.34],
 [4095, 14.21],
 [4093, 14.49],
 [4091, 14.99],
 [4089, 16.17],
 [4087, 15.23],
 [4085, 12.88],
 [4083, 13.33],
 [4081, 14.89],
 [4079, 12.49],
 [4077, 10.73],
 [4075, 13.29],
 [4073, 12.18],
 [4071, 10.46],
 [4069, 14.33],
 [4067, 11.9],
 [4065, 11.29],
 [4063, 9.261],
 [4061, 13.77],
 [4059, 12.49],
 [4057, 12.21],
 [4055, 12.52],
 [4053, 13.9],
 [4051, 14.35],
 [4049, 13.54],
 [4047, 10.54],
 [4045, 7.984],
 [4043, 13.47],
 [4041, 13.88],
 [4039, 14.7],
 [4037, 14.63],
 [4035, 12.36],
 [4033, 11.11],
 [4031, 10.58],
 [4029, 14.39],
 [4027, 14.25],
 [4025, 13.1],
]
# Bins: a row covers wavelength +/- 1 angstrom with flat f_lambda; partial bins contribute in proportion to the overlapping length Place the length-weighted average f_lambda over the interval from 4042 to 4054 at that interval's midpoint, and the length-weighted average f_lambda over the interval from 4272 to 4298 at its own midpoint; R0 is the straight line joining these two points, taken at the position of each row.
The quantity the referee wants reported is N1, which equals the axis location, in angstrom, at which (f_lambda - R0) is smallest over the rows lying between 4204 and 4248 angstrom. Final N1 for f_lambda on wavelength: 4227 angstrom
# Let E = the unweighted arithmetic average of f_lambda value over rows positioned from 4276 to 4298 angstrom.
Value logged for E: 12.3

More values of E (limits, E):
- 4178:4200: 13.2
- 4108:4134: 13.9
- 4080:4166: 13.7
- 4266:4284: 11.9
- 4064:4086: 12.5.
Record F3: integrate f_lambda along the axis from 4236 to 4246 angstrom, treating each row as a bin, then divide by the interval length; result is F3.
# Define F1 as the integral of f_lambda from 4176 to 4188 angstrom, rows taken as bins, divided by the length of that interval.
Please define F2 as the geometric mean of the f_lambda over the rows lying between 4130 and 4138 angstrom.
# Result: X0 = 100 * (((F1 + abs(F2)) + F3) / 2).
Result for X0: 1994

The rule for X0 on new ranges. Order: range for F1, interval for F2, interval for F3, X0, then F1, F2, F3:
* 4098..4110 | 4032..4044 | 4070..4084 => 1911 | 12.4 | 13.3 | 12.5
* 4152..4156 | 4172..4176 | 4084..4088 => 1977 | 13.1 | 12.4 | 14.1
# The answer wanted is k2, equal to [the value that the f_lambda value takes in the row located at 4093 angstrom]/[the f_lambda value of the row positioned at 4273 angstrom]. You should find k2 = 1.4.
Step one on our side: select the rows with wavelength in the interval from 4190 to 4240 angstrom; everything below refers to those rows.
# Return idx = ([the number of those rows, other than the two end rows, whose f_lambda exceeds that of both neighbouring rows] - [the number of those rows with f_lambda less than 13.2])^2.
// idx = 25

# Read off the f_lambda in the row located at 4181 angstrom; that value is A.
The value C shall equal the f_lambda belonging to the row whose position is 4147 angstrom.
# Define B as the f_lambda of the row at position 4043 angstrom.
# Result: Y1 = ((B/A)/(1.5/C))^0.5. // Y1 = 3.0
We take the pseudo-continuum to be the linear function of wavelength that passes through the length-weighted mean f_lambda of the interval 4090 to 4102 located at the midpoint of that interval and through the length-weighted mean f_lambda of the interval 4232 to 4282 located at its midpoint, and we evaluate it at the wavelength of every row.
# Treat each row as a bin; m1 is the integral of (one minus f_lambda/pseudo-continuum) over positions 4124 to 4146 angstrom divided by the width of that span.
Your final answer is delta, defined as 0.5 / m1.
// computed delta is -20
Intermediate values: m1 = -0.03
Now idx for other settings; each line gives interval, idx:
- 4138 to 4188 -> 25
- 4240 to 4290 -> 100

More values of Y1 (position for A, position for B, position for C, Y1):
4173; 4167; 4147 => 3.2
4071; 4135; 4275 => 2.9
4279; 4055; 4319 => 3.2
